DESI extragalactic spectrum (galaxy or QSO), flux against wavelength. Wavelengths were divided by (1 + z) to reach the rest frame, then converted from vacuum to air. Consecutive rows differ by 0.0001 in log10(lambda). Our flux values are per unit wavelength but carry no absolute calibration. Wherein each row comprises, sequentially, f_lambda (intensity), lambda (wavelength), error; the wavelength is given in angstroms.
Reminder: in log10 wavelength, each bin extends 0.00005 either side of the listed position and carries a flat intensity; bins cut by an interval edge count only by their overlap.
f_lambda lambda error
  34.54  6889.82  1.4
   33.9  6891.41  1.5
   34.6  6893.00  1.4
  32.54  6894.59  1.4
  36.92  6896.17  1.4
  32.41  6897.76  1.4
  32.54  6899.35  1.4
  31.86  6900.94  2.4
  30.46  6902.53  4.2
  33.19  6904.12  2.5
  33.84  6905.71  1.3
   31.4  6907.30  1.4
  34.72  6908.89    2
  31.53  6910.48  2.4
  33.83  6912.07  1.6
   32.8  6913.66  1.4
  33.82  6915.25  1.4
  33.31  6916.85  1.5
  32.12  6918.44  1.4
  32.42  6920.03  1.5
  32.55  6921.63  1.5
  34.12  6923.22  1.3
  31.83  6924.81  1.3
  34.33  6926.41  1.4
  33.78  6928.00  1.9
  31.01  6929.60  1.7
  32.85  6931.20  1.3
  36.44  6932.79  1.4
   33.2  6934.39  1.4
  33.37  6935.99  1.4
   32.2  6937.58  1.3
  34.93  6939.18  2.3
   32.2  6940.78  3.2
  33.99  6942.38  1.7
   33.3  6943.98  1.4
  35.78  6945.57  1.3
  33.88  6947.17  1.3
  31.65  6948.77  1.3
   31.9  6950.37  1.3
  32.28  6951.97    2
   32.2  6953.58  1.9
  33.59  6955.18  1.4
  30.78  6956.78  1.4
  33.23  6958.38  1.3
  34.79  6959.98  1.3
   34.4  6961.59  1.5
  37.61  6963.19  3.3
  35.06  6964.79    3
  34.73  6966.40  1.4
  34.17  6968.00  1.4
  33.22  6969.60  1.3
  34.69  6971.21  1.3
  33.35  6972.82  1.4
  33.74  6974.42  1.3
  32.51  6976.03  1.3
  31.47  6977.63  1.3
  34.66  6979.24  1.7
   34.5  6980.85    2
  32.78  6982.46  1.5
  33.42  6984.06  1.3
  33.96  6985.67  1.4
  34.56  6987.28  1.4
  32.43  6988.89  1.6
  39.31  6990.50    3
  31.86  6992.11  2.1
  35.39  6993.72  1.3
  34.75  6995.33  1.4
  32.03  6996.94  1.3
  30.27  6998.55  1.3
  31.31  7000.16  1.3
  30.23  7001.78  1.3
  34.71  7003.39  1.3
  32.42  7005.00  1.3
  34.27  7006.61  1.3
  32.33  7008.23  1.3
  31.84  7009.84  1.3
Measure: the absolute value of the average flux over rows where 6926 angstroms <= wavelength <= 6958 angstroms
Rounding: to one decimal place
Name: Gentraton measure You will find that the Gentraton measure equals 33.2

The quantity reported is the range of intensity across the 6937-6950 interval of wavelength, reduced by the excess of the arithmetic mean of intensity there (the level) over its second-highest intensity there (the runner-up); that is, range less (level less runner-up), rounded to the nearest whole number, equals 6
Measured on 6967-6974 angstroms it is 2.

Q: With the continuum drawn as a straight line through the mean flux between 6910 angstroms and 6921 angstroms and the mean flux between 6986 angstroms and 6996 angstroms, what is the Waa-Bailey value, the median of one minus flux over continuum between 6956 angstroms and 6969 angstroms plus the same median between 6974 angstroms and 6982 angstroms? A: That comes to 0.00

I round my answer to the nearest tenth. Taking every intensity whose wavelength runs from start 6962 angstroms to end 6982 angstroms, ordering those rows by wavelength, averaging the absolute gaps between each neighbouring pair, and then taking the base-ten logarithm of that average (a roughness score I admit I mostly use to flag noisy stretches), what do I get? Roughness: 0.1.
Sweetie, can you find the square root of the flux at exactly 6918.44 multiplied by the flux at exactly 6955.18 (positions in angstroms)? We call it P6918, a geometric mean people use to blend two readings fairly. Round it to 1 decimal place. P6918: 32.8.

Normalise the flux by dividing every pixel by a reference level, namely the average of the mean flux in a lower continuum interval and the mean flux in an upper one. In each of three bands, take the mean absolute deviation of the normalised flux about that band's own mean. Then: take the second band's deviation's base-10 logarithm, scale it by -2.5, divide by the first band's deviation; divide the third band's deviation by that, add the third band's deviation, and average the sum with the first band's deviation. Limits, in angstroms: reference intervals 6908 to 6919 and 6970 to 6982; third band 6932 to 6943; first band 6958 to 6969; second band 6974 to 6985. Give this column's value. 0.030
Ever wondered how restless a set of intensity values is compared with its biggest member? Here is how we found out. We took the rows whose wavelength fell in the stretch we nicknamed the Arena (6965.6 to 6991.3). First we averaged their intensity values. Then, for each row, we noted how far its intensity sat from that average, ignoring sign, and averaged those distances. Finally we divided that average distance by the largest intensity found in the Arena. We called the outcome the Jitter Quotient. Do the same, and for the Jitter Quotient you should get 0.028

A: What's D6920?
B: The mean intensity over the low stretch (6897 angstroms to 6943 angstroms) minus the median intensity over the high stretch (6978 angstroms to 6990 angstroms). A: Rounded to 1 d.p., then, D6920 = -1.0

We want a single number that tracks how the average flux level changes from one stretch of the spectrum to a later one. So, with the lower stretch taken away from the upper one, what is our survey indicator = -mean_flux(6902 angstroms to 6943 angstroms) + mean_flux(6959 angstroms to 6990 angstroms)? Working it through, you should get 0.9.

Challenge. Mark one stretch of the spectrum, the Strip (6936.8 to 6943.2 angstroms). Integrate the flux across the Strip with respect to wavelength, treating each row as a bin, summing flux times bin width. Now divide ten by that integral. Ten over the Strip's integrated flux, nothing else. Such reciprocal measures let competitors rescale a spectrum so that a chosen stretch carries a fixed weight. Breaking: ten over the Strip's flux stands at 0.0469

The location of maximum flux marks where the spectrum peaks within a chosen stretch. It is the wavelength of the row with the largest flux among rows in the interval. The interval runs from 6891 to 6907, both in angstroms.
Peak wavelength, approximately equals 6896.17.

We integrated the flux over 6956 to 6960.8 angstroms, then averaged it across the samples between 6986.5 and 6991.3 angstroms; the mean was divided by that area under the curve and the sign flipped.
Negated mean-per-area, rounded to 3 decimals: -0.224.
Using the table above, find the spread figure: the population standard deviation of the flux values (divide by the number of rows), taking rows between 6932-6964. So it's 1.7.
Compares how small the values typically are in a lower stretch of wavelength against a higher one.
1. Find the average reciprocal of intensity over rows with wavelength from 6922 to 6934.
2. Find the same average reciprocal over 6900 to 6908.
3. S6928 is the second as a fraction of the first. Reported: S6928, 1.04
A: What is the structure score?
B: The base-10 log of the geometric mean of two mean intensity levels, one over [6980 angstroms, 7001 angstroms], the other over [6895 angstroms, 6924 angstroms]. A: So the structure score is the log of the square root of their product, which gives 1.52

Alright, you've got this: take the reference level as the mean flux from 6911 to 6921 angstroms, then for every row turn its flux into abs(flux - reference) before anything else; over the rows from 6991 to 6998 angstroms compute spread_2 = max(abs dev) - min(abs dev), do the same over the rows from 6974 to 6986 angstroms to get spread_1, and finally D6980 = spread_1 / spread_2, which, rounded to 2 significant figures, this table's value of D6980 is 1.0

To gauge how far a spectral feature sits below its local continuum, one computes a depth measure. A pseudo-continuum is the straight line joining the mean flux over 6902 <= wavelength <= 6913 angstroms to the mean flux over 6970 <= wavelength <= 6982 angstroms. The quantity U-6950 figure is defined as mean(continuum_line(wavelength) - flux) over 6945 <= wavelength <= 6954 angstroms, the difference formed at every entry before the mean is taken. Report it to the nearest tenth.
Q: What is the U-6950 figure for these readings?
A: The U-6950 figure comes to 0.3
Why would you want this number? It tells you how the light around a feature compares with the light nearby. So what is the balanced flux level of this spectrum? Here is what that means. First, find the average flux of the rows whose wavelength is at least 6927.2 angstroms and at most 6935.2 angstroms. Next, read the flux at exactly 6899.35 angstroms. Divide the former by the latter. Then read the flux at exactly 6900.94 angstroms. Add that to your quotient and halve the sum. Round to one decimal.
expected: 16.4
